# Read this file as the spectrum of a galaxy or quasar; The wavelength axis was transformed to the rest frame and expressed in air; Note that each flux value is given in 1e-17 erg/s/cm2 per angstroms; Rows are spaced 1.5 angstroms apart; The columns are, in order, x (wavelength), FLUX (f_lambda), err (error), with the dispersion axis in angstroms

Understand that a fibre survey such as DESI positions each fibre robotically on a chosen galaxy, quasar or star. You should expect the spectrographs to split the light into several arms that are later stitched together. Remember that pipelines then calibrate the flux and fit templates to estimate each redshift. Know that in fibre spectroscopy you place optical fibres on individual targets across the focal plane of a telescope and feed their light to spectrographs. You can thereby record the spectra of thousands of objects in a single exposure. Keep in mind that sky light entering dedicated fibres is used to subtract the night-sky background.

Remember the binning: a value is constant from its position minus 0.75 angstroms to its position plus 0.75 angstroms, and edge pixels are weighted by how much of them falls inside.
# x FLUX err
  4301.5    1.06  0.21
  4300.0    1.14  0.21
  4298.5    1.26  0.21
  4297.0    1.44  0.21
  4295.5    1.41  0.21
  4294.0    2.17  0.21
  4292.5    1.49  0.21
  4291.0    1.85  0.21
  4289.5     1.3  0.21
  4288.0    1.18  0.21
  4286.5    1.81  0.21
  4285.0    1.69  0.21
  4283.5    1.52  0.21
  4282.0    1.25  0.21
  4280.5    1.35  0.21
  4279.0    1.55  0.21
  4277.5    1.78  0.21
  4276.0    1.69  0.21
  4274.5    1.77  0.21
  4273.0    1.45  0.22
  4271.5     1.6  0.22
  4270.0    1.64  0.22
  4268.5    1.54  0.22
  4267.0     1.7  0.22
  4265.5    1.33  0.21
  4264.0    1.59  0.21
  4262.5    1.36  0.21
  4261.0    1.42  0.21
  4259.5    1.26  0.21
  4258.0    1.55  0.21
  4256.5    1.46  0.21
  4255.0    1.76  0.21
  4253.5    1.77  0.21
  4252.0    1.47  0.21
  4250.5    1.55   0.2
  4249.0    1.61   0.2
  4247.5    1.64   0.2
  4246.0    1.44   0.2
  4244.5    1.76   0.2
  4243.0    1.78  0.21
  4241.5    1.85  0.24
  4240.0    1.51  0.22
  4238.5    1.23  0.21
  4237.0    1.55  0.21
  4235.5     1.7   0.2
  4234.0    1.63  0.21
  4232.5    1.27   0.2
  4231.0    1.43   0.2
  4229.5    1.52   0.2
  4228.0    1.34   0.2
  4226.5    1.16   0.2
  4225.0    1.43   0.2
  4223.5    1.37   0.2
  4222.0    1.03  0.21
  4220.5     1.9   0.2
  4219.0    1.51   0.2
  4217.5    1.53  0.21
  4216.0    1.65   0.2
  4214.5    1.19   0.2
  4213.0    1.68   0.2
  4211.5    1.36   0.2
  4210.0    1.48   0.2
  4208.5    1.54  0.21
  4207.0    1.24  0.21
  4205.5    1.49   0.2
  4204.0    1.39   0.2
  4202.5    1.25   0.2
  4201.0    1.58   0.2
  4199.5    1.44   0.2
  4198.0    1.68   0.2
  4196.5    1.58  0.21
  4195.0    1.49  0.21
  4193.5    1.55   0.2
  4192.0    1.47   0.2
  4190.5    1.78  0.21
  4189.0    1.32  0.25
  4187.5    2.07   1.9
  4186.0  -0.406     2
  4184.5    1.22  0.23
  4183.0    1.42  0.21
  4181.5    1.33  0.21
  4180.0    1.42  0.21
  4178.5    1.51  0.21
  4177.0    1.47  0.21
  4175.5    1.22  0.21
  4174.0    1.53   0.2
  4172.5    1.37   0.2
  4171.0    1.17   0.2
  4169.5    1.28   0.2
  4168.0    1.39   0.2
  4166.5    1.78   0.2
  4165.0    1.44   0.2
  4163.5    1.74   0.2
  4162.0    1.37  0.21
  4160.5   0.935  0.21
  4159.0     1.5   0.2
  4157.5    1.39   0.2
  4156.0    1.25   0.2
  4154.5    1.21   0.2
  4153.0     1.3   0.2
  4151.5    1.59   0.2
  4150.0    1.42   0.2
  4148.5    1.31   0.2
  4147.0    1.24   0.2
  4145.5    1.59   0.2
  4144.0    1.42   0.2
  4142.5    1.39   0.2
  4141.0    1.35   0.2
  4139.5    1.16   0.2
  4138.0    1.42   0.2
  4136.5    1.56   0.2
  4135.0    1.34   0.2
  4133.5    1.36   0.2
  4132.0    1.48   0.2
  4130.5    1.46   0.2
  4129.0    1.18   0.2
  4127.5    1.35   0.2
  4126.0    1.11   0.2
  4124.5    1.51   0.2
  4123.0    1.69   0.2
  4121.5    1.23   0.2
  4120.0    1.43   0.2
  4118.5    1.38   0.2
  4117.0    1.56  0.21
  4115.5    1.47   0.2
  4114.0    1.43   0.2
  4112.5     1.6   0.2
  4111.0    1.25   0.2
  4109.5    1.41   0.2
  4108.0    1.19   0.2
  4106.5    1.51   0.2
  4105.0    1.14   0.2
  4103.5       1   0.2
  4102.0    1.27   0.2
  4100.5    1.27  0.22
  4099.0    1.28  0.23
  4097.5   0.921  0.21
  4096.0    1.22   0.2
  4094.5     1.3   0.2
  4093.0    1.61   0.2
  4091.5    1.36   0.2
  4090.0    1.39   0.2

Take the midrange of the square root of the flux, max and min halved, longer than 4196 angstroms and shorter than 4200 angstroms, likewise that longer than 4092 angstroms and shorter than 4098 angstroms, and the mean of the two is 1.181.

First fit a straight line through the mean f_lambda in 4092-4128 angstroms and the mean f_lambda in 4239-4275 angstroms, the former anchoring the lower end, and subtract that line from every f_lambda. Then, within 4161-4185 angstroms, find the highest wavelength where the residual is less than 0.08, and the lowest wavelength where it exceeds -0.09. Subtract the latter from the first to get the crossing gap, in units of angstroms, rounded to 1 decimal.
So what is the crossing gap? 22.5 angstroms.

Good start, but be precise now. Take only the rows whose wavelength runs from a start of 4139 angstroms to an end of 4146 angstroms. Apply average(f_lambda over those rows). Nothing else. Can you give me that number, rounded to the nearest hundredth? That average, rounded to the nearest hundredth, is 1.38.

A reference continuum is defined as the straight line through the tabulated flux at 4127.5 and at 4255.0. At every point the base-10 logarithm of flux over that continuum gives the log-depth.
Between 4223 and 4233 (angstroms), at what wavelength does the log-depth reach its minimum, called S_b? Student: 4226.5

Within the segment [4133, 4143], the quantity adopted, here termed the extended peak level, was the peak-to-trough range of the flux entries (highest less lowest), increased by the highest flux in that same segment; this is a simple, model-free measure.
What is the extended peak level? 2.0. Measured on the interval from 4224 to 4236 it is 2.2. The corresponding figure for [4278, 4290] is 2.4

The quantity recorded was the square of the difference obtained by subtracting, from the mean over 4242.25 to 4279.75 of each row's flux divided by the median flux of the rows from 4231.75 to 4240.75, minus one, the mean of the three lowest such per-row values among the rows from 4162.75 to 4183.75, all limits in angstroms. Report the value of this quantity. 0.054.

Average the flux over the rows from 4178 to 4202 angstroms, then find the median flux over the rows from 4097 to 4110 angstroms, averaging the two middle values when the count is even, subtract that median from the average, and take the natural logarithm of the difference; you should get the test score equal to -2.0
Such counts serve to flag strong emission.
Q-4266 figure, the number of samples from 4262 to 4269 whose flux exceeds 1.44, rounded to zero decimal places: 3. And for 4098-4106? 0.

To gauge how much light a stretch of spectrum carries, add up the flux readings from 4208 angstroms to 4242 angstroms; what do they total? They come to 33.9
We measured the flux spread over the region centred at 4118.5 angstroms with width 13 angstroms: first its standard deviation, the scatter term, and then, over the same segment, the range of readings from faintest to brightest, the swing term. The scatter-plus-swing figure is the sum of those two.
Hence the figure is 0.59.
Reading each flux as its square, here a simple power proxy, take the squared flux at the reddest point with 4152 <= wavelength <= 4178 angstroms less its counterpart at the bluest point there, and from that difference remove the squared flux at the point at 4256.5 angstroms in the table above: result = -1.7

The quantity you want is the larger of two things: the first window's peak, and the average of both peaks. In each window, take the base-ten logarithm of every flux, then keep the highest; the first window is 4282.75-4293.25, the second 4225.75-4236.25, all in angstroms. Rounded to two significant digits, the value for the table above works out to 0.27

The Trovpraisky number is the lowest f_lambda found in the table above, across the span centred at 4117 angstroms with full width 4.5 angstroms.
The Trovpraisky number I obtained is 1.38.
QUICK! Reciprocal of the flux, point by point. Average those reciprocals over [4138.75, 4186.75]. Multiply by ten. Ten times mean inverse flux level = 6.4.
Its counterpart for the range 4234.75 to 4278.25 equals 6.4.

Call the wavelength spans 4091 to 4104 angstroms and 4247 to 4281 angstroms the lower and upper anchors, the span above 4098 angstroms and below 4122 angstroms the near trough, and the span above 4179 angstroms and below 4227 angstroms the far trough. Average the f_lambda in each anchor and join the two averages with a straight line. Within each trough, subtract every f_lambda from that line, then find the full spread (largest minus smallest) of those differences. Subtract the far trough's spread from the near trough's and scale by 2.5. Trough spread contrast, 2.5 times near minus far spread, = -4.7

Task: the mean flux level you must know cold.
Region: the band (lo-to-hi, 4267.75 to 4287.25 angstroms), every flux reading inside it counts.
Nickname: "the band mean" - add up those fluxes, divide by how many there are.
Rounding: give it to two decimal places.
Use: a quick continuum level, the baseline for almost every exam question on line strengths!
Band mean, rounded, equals 1.59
